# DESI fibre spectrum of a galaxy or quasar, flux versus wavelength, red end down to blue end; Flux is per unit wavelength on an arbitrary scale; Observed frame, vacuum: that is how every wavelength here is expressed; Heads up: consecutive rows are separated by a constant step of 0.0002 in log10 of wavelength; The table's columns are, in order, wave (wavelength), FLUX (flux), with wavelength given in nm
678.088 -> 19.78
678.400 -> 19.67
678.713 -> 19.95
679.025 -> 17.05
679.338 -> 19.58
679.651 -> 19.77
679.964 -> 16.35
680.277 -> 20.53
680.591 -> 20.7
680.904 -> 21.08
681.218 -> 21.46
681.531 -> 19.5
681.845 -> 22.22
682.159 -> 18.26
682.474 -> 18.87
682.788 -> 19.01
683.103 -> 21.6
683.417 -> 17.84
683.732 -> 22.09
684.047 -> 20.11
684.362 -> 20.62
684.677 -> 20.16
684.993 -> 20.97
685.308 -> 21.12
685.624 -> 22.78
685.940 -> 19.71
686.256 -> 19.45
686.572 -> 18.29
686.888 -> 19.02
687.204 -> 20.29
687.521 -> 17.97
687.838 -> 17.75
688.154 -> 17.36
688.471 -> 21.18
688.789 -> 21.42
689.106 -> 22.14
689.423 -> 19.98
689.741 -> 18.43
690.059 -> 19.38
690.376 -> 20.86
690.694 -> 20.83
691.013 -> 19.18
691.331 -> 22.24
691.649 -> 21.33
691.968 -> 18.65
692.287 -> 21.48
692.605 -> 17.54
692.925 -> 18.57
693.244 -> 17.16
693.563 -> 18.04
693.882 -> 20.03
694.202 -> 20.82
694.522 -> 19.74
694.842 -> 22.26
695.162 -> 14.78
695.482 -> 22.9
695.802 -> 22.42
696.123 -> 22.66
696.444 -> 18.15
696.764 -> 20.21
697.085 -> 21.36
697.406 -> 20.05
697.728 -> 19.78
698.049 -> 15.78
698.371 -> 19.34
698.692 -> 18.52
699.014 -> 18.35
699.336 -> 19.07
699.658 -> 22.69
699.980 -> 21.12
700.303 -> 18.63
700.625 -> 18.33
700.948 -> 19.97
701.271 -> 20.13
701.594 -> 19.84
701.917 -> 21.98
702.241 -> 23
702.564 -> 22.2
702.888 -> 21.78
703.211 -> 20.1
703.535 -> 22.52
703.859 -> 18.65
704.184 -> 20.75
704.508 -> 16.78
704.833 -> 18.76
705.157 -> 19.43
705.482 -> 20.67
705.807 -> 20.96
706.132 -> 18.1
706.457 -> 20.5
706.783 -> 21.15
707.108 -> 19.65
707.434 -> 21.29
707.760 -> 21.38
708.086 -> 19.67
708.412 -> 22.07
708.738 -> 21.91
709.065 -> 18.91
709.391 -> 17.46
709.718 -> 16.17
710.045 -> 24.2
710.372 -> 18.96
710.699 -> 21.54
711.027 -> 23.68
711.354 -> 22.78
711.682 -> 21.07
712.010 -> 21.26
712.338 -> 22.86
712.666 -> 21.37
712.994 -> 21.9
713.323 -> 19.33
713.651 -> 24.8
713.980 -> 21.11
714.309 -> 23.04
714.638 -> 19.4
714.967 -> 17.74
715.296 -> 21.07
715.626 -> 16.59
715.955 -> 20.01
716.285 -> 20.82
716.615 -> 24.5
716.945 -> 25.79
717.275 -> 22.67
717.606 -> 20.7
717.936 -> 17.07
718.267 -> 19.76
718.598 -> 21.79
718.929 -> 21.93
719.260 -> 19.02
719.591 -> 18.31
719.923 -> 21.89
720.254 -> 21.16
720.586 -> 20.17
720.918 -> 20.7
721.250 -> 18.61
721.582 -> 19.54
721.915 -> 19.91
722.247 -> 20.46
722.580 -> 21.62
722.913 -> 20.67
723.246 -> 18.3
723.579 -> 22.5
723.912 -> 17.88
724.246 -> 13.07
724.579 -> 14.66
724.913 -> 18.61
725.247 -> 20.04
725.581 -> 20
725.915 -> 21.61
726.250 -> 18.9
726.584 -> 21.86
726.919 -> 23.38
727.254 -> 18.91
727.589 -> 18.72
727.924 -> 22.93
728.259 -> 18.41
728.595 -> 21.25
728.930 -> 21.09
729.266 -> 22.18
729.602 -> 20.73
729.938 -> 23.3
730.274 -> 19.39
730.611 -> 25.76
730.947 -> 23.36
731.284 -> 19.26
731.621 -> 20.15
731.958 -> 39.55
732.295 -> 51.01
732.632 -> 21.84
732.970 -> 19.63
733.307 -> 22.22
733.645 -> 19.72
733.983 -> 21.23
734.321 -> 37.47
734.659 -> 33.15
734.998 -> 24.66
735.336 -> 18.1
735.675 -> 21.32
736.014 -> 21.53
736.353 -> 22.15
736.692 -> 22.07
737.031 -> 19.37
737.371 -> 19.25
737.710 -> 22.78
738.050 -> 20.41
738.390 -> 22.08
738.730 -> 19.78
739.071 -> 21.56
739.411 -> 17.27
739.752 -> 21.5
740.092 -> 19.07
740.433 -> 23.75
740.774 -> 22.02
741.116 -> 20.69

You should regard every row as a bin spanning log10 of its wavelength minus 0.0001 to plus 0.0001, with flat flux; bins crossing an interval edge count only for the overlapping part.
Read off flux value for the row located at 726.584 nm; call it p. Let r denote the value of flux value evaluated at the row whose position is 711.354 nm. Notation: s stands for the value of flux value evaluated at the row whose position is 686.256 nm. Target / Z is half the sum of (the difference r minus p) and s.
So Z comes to 10.2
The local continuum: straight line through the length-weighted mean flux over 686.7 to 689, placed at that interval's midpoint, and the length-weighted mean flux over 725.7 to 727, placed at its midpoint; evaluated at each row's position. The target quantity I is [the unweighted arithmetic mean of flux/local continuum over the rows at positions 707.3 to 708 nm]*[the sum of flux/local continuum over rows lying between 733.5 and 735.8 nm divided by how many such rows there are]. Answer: 1.2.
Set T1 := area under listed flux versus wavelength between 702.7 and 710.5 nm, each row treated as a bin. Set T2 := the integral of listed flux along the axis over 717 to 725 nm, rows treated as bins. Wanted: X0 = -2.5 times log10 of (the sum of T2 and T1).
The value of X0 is -6.24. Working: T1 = 157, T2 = 158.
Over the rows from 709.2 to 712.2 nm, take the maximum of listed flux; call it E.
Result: 24.2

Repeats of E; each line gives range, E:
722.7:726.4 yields 22.5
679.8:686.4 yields 22.78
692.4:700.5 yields 22.9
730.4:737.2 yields 51.01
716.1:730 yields 25.79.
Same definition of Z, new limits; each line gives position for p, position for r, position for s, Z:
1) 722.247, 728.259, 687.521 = 8.0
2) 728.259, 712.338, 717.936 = 10.8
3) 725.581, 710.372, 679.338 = 9.3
